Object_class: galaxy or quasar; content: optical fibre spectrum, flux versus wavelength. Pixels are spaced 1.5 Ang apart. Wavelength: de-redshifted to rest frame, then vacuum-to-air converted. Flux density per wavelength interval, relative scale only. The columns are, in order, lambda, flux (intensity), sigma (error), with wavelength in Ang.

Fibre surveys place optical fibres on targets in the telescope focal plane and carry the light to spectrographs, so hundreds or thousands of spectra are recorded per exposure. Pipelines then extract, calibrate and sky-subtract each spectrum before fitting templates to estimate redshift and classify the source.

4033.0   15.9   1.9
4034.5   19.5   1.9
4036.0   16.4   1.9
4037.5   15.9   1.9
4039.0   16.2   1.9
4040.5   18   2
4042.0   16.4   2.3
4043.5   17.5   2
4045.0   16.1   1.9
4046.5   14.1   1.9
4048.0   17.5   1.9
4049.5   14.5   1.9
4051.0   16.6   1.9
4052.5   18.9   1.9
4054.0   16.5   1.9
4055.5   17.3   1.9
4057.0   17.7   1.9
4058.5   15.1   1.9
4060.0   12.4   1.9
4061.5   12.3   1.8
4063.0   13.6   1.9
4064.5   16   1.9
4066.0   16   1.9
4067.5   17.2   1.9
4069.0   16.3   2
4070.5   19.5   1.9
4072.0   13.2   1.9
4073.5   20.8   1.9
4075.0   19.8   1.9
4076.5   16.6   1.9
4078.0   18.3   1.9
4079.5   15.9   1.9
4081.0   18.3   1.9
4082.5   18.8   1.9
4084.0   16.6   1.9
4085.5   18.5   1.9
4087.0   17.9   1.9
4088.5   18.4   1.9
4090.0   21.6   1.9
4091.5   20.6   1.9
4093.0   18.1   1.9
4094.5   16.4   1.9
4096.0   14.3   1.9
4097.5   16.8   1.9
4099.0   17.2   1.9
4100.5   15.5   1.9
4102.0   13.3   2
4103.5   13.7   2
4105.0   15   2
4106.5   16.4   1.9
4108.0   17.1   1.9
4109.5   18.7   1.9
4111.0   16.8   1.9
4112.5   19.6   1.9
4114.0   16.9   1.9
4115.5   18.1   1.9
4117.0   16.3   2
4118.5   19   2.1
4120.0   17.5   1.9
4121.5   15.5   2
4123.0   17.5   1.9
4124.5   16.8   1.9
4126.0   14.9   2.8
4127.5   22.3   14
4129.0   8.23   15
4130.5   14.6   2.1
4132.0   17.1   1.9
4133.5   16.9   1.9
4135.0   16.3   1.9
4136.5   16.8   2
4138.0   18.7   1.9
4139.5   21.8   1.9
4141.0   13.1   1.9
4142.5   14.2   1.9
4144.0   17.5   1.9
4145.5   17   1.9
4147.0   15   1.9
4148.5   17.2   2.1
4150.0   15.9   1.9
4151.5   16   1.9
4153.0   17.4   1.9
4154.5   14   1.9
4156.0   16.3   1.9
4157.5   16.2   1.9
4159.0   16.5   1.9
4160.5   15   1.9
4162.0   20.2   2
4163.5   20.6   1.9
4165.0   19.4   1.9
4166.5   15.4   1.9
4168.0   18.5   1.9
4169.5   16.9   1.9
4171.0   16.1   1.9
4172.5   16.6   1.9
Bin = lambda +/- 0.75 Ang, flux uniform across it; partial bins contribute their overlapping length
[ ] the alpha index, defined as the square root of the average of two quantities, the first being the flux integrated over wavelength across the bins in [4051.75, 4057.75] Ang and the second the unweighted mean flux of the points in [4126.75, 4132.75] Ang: 7.78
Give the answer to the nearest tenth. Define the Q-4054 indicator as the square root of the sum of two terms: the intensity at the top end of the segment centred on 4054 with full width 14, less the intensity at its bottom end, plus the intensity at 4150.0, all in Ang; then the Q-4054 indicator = 3.3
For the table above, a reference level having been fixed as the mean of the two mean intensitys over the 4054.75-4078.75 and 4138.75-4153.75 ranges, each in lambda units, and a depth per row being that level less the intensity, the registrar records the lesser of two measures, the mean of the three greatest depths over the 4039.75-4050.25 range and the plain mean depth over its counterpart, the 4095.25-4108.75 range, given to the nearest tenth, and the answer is 1.0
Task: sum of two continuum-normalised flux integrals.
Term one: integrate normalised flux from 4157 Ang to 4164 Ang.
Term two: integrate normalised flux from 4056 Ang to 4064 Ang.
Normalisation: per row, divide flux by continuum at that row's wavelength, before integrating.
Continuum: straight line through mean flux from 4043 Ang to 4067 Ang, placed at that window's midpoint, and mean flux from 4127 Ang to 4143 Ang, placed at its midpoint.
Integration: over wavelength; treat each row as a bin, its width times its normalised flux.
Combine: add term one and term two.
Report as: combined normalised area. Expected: 14.8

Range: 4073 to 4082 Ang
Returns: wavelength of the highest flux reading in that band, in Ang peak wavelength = 4073.5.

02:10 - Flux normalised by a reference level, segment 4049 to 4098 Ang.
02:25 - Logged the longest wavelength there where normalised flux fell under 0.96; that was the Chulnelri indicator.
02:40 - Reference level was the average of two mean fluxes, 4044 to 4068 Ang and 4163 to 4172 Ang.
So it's 4096.0 Ang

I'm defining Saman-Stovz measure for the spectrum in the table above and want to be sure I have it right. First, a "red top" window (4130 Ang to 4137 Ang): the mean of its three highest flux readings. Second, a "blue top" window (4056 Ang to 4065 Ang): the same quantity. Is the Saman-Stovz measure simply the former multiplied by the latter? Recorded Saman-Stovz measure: 275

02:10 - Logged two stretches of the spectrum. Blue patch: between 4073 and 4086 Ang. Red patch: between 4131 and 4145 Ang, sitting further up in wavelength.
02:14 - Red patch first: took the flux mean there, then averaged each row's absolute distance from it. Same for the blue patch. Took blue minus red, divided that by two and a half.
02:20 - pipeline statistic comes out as -0.17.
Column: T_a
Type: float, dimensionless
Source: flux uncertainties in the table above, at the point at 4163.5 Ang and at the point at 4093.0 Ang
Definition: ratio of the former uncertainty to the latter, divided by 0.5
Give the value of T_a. 2.00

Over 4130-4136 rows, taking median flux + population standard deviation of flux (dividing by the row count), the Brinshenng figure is 17.6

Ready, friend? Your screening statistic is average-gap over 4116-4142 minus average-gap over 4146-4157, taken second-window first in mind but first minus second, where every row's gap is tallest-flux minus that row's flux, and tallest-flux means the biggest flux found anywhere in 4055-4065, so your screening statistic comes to -0.7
